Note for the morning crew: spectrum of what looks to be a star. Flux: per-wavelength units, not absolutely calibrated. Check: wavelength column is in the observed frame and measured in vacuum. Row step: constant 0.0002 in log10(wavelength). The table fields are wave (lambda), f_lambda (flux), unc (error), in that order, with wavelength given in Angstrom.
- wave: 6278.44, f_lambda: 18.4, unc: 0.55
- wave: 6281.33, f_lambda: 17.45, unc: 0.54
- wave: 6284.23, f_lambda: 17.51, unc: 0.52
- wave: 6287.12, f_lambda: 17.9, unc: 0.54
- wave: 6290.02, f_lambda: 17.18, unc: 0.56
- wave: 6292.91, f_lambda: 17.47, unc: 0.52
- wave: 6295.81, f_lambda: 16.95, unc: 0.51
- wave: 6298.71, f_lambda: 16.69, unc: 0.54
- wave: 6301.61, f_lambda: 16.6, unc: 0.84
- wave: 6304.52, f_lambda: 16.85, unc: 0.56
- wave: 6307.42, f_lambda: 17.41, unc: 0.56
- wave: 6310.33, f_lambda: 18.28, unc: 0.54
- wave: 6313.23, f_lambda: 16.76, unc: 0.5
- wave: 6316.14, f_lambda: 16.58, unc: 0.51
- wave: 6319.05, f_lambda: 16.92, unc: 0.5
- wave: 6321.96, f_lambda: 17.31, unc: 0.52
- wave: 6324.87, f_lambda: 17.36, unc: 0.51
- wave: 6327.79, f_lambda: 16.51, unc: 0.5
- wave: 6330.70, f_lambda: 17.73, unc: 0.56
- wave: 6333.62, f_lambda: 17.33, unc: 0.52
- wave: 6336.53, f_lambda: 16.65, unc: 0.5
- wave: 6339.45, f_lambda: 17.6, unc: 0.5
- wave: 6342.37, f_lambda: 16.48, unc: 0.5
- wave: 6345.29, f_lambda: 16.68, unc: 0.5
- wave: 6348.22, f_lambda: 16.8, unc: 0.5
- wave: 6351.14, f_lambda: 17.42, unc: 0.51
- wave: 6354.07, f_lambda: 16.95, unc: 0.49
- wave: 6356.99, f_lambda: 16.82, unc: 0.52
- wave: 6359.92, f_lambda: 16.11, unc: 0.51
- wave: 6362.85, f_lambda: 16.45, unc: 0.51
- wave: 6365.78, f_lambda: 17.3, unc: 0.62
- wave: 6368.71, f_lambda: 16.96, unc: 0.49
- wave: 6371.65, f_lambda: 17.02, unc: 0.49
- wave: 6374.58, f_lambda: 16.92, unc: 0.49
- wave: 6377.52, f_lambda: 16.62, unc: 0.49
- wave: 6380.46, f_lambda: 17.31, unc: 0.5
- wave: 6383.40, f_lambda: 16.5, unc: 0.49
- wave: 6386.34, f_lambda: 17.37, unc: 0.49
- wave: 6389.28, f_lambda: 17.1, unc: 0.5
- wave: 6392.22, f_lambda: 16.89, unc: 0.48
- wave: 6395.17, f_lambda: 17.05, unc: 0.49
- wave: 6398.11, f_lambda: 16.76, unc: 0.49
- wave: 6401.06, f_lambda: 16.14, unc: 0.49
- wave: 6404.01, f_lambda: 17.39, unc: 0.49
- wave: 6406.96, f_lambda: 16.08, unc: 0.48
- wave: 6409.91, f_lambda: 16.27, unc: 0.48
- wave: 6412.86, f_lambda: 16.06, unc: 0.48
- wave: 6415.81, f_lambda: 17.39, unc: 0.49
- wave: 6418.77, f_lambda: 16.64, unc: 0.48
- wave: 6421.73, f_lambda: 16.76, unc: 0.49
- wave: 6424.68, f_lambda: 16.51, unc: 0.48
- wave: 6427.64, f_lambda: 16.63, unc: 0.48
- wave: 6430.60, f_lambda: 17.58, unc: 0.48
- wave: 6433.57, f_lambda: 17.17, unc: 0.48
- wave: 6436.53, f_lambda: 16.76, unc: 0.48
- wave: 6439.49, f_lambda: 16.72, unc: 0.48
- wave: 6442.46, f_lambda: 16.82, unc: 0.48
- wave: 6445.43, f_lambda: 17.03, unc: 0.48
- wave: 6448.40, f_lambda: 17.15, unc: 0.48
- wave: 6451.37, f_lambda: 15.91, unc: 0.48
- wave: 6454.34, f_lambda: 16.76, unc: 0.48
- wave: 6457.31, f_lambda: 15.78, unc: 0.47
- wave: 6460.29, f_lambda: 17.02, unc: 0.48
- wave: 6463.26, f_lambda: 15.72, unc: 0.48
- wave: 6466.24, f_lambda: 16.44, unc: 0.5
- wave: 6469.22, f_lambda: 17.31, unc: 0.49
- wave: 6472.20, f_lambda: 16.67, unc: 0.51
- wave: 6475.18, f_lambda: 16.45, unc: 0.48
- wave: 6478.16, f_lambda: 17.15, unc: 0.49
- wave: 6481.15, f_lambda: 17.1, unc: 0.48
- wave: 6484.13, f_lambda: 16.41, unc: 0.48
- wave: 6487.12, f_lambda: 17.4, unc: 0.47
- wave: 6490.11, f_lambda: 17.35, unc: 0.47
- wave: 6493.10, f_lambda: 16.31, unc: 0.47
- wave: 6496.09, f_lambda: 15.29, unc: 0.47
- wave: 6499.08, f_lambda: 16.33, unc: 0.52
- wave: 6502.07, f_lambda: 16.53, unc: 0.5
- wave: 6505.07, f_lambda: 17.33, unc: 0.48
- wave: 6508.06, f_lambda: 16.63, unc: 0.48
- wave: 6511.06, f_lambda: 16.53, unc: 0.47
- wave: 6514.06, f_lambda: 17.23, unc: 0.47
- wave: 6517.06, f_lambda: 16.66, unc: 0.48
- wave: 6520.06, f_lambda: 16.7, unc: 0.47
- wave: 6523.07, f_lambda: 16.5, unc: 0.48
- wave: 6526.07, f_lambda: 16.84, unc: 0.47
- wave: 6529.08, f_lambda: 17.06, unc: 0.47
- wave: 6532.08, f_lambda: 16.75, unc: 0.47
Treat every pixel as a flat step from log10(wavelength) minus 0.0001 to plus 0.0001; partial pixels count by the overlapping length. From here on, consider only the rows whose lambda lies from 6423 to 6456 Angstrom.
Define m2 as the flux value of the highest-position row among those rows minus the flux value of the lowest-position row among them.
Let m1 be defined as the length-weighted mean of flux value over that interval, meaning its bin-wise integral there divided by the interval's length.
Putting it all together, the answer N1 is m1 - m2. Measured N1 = 16.6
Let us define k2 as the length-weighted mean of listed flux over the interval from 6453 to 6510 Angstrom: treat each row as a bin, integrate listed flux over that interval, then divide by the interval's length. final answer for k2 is 16.6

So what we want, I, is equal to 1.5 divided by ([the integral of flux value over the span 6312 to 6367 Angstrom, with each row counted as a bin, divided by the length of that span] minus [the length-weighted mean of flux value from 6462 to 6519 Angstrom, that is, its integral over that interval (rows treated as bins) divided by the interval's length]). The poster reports 6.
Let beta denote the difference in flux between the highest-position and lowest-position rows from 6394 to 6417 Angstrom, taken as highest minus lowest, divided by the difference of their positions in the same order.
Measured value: 0.016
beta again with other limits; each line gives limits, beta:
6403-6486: -0.012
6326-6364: -0.002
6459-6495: -0.022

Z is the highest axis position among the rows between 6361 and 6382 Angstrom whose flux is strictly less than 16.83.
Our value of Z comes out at 6377.52 Angstrom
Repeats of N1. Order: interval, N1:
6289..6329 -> 17.7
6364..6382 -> 17.0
